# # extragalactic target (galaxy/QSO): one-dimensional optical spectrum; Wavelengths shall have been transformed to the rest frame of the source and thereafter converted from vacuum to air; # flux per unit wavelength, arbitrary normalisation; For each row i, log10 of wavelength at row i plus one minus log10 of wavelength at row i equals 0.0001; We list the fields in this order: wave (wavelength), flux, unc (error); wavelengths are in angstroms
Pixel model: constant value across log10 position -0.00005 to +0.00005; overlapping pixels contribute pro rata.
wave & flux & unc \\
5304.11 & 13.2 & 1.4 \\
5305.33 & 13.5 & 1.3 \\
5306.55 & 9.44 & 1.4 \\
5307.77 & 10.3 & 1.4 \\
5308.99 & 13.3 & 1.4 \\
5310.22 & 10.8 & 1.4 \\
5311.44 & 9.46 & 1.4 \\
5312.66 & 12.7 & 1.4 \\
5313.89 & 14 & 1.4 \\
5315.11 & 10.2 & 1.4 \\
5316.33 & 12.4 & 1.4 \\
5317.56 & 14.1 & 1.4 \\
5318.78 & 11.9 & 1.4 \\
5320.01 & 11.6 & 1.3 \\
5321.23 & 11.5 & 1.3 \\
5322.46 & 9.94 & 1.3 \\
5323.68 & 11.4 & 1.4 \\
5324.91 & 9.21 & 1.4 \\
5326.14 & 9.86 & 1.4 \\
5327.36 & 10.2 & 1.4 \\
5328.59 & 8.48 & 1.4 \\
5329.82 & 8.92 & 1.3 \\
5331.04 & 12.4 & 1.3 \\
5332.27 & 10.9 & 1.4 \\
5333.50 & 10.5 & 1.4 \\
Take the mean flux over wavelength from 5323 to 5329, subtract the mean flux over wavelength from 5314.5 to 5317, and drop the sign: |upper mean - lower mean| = 1.5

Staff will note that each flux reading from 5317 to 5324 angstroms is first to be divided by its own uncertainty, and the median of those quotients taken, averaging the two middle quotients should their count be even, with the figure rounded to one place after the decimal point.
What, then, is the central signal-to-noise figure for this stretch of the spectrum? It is 8.7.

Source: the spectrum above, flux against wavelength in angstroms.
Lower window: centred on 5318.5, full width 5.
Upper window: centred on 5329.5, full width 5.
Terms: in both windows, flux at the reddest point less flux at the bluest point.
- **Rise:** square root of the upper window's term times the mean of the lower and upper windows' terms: 1.2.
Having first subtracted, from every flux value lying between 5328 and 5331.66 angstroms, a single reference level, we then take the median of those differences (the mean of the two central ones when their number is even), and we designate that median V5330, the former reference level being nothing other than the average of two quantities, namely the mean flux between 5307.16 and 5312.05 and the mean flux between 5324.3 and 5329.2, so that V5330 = -1.3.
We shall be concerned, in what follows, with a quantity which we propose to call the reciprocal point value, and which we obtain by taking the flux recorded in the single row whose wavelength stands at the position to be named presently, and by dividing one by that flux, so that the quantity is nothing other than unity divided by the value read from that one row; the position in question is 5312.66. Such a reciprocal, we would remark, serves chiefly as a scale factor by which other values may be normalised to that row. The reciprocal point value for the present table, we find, 0.079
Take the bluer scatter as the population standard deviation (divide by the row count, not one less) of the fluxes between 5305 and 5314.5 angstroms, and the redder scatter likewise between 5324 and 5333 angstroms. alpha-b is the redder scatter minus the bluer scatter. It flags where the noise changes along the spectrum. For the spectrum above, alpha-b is -0.53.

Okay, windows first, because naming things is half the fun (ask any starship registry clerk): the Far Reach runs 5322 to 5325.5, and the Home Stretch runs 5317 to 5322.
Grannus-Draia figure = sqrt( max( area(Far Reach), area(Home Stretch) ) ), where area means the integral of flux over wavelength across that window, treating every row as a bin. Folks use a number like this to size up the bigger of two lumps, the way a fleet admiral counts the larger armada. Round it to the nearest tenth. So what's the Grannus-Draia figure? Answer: 7.8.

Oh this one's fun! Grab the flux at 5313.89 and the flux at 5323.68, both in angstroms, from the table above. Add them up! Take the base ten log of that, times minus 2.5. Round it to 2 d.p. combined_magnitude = -3.51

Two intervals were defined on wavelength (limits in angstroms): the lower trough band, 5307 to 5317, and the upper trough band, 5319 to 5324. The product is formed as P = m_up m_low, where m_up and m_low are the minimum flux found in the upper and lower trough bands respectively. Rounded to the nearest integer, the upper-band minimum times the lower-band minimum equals 94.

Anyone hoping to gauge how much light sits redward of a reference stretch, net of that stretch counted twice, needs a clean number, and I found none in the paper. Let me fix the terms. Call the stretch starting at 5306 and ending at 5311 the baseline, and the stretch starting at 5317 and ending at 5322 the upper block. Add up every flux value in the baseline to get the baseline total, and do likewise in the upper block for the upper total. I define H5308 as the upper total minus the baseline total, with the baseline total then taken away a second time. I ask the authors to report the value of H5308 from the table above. -39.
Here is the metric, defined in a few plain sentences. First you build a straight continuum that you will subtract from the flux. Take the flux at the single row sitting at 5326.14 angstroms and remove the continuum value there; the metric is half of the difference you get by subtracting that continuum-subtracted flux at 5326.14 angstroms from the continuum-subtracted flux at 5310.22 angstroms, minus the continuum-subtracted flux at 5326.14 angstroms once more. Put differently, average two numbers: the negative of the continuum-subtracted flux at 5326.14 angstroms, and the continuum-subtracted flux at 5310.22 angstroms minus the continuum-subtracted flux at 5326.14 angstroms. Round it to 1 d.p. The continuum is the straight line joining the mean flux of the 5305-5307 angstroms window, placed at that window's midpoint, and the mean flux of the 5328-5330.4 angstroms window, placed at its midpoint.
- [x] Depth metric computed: -0.9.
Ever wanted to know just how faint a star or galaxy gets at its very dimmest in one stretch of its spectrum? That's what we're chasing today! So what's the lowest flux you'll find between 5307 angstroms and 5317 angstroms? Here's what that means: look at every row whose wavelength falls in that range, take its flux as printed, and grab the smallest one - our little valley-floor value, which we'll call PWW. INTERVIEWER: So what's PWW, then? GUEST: 9.46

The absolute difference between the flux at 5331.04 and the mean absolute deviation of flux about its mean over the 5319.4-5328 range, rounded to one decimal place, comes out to 11.6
